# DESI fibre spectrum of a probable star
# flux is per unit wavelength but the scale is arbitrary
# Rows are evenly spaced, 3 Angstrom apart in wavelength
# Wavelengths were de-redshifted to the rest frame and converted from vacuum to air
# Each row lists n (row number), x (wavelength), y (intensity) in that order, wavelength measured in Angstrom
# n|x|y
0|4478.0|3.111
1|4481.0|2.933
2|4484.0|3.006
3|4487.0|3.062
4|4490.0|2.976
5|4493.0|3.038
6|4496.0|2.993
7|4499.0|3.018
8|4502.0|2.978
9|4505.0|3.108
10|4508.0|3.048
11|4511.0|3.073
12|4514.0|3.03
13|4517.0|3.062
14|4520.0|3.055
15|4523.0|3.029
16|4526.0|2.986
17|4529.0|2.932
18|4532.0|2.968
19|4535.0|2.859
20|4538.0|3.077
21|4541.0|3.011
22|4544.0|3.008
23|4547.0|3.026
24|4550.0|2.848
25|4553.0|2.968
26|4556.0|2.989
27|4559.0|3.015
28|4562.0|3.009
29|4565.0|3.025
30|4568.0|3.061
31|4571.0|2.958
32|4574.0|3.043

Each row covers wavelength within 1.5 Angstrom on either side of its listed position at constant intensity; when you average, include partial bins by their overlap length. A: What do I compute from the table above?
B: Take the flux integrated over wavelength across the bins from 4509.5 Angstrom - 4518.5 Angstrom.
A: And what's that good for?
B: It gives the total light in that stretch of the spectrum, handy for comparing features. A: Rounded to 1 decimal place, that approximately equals 27.5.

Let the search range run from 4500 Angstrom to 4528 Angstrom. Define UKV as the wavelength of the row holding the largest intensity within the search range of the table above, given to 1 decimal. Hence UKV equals 4505.0 Angstrom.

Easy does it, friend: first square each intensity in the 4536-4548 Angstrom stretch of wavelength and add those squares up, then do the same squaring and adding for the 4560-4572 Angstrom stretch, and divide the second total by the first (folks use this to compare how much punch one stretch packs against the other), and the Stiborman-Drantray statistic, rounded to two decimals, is 0.99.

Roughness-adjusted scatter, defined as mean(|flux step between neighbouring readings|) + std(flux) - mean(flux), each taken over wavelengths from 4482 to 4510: -2.92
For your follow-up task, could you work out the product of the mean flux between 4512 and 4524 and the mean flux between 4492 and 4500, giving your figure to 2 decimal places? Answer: 9.18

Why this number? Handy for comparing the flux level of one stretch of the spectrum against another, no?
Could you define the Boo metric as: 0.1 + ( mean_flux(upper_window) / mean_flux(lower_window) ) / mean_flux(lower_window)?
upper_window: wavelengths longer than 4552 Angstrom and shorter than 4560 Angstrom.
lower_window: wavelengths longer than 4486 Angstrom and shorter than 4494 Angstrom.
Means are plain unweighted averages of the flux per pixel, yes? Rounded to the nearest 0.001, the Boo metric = 0.427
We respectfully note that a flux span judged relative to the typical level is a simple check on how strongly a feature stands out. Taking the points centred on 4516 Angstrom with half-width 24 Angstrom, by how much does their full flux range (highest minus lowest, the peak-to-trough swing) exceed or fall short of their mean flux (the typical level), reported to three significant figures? -2.77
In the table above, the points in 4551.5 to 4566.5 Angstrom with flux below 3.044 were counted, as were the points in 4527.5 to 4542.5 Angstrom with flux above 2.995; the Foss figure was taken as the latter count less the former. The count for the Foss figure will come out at -3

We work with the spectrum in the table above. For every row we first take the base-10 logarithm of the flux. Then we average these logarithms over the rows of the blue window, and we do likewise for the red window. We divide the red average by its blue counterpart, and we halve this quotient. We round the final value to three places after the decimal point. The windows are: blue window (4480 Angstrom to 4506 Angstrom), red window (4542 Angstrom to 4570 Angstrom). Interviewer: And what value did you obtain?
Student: 0.497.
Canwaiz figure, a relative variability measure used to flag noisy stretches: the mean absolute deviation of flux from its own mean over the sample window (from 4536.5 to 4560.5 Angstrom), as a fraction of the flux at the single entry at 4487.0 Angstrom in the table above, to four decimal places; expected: 0.0141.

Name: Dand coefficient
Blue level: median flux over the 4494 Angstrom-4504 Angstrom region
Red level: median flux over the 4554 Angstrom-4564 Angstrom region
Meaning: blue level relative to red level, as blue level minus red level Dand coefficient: -0.02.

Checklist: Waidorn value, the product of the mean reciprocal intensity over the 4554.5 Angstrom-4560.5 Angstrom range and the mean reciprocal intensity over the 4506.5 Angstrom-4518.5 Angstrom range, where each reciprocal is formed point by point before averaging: 0.109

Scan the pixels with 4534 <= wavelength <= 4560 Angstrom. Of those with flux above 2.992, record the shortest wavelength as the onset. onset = 4538.0 Angstrom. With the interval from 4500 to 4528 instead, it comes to 4505.0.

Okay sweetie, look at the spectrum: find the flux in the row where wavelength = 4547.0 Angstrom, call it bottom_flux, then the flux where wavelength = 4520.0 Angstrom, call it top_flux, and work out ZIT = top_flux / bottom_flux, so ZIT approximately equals 1.01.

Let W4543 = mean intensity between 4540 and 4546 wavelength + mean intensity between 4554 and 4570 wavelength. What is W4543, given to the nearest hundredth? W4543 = 6.03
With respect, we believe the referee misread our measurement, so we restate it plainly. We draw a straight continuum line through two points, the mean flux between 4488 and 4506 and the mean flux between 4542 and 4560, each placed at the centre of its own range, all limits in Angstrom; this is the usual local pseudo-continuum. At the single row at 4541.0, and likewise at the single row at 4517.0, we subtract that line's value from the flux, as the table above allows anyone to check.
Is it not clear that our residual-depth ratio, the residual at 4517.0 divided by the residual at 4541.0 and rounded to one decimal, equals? 2.2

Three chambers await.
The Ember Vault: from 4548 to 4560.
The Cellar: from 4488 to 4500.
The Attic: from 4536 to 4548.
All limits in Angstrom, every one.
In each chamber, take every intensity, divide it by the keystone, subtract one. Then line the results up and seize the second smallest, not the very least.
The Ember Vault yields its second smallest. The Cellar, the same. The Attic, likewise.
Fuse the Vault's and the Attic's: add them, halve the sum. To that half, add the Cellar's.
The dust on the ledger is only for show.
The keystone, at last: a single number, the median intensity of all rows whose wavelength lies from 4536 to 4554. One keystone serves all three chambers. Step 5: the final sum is -0.012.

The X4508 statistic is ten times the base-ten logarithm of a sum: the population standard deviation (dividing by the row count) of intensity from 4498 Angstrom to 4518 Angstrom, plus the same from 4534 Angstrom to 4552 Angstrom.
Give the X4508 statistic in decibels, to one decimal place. -9.0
